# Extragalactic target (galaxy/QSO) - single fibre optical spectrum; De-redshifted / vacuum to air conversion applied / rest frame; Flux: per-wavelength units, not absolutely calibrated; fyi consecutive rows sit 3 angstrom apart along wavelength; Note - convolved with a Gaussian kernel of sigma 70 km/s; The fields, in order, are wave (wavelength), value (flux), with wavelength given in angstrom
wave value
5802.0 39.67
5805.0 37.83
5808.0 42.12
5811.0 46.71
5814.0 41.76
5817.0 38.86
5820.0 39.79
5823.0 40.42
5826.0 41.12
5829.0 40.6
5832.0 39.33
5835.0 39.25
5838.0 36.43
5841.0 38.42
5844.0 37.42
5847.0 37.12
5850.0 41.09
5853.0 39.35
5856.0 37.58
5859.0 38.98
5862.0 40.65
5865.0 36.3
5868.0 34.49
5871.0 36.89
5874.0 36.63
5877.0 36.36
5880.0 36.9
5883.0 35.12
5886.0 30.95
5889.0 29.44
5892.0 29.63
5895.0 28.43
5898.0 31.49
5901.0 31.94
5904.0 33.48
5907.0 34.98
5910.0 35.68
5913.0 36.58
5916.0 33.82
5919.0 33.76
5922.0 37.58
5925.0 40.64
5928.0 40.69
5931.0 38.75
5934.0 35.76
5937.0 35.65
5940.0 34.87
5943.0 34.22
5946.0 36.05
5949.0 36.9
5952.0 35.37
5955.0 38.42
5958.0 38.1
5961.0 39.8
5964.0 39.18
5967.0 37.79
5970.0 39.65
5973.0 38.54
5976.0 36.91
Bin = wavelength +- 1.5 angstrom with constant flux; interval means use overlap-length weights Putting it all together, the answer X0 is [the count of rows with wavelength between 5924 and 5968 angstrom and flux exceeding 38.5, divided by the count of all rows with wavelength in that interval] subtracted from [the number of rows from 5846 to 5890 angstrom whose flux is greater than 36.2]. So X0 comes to 10.7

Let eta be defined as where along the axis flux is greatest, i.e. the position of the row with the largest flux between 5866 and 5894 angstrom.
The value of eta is 5880.0 angstrom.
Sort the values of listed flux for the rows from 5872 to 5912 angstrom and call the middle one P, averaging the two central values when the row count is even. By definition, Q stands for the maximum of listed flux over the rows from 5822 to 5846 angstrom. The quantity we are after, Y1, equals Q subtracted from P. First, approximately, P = 33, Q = 41.12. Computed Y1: -8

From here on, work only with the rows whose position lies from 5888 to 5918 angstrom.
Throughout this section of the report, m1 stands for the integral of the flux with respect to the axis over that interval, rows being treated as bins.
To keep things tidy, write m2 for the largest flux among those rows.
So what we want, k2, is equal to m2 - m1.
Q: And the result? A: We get -942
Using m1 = 979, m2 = 36.58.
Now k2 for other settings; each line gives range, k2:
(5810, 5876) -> -2526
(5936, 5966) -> -1067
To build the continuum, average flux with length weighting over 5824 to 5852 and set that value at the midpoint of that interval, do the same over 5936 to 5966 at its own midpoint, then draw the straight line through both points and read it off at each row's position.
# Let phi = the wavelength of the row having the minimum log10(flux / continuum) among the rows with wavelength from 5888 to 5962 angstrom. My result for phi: 5895.0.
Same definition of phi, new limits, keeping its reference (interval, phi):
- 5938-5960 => 5943.0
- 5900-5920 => 5901.0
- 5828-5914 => 5895.0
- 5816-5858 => 5838.0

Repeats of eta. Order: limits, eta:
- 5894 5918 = 5913.0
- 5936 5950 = 5949.0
